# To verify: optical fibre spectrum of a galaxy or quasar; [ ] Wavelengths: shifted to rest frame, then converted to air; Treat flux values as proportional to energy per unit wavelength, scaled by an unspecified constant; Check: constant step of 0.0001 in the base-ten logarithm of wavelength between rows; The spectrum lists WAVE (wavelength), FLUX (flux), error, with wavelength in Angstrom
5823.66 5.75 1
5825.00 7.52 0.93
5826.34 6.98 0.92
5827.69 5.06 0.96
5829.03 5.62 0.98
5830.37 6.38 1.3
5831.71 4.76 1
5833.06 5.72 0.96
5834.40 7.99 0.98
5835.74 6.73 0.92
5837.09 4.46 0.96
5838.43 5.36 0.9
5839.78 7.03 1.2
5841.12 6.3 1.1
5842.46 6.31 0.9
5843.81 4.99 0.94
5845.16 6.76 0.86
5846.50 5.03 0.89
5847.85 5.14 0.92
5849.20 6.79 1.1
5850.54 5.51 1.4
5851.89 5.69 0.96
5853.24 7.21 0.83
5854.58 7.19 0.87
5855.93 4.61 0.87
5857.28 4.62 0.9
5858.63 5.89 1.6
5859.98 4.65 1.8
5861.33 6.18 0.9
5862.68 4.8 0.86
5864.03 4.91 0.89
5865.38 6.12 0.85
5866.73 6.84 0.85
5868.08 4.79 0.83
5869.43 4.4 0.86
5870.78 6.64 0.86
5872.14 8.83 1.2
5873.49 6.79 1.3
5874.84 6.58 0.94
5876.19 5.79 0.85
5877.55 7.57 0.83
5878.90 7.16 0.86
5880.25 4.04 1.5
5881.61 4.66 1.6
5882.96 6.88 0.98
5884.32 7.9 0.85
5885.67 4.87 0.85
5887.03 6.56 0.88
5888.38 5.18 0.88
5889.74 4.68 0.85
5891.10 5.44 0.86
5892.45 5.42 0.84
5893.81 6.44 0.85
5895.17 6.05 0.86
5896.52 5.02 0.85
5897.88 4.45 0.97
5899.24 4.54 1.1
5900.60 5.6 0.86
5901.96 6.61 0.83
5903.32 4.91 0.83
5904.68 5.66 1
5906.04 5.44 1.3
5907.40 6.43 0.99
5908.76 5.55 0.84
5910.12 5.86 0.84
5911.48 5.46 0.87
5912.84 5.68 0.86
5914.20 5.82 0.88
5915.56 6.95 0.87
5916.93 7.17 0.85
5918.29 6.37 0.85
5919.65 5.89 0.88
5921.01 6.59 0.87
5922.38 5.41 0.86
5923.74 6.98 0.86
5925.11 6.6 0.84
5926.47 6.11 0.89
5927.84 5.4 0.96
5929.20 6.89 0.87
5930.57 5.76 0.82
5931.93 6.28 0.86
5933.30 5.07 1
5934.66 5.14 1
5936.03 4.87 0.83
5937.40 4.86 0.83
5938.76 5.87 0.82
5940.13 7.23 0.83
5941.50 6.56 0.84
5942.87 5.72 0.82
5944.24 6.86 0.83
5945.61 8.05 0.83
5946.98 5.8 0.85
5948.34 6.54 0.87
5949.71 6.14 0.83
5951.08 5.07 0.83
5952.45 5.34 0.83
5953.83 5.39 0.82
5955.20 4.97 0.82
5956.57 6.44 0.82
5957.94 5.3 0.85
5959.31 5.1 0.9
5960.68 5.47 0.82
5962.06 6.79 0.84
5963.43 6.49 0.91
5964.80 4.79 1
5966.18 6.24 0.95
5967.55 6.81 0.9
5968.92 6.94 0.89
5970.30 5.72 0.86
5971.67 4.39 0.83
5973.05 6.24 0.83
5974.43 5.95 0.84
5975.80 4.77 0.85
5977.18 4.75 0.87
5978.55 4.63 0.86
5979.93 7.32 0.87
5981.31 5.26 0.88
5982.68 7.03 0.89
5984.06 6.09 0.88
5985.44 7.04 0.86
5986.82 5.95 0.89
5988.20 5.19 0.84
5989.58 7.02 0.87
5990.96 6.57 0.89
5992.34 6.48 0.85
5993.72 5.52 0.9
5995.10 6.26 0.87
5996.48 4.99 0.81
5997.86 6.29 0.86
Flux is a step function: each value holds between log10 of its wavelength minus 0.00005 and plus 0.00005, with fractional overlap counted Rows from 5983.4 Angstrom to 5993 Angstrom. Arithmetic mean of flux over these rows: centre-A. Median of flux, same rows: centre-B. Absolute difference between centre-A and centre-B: 0.15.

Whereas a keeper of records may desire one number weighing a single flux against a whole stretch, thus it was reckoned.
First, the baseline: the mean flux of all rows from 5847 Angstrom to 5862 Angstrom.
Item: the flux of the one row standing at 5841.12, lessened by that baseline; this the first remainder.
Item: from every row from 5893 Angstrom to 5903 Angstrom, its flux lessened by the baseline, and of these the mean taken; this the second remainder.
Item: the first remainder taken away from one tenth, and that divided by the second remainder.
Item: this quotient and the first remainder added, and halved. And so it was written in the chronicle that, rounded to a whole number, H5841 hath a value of 1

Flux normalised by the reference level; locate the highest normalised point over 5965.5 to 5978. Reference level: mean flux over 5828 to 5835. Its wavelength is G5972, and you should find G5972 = 5968.92 Angstrom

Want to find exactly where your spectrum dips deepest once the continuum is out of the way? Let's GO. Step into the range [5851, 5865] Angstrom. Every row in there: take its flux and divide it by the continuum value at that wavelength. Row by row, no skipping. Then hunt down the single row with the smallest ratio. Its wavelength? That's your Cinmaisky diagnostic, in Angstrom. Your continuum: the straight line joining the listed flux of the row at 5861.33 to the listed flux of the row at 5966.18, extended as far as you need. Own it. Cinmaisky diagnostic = 5855.93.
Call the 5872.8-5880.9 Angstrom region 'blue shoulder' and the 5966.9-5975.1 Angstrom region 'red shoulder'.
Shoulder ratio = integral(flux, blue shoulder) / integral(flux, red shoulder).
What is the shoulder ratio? 1.04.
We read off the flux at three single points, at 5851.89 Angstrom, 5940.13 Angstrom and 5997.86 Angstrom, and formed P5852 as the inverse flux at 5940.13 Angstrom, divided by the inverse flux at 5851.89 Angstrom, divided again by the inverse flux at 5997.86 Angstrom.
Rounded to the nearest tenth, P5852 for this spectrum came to 5.0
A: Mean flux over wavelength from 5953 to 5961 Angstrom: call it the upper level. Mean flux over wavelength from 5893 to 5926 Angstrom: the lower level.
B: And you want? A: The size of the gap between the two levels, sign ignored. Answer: 0.45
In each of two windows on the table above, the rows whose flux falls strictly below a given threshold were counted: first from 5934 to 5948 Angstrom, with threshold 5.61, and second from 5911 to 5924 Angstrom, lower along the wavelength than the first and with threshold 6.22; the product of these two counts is 15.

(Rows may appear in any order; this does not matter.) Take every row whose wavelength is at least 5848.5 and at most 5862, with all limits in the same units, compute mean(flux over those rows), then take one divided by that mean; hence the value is 0.171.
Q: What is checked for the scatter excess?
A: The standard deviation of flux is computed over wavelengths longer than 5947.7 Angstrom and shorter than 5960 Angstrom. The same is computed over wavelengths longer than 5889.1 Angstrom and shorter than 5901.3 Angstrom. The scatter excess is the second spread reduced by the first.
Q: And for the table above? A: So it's 0.07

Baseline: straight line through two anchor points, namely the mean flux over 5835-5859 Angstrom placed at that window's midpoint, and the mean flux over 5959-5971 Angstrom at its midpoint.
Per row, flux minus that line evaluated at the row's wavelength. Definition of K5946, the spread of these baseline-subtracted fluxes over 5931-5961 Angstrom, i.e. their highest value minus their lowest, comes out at 3.2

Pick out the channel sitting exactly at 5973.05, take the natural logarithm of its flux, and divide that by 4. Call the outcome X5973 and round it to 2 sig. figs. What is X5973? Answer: 0.46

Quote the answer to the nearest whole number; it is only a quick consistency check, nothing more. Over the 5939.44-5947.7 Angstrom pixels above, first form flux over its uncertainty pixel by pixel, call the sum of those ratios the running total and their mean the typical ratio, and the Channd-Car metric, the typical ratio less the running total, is -40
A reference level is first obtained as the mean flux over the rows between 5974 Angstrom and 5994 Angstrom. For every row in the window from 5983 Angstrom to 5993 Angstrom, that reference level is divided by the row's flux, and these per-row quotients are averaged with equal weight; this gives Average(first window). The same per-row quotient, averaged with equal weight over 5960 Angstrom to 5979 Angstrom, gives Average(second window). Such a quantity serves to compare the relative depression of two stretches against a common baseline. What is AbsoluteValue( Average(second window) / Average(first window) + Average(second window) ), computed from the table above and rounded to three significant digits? 2.20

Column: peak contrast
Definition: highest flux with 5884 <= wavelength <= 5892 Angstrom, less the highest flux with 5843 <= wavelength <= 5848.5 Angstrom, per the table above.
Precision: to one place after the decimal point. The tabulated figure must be 1.1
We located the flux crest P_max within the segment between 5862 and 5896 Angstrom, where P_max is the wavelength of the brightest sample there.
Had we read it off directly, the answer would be 5872.14 Angstrom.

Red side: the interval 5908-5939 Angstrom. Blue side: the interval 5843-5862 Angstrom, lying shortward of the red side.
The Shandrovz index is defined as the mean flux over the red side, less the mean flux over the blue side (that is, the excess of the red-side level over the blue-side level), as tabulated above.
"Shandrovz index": 0.21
